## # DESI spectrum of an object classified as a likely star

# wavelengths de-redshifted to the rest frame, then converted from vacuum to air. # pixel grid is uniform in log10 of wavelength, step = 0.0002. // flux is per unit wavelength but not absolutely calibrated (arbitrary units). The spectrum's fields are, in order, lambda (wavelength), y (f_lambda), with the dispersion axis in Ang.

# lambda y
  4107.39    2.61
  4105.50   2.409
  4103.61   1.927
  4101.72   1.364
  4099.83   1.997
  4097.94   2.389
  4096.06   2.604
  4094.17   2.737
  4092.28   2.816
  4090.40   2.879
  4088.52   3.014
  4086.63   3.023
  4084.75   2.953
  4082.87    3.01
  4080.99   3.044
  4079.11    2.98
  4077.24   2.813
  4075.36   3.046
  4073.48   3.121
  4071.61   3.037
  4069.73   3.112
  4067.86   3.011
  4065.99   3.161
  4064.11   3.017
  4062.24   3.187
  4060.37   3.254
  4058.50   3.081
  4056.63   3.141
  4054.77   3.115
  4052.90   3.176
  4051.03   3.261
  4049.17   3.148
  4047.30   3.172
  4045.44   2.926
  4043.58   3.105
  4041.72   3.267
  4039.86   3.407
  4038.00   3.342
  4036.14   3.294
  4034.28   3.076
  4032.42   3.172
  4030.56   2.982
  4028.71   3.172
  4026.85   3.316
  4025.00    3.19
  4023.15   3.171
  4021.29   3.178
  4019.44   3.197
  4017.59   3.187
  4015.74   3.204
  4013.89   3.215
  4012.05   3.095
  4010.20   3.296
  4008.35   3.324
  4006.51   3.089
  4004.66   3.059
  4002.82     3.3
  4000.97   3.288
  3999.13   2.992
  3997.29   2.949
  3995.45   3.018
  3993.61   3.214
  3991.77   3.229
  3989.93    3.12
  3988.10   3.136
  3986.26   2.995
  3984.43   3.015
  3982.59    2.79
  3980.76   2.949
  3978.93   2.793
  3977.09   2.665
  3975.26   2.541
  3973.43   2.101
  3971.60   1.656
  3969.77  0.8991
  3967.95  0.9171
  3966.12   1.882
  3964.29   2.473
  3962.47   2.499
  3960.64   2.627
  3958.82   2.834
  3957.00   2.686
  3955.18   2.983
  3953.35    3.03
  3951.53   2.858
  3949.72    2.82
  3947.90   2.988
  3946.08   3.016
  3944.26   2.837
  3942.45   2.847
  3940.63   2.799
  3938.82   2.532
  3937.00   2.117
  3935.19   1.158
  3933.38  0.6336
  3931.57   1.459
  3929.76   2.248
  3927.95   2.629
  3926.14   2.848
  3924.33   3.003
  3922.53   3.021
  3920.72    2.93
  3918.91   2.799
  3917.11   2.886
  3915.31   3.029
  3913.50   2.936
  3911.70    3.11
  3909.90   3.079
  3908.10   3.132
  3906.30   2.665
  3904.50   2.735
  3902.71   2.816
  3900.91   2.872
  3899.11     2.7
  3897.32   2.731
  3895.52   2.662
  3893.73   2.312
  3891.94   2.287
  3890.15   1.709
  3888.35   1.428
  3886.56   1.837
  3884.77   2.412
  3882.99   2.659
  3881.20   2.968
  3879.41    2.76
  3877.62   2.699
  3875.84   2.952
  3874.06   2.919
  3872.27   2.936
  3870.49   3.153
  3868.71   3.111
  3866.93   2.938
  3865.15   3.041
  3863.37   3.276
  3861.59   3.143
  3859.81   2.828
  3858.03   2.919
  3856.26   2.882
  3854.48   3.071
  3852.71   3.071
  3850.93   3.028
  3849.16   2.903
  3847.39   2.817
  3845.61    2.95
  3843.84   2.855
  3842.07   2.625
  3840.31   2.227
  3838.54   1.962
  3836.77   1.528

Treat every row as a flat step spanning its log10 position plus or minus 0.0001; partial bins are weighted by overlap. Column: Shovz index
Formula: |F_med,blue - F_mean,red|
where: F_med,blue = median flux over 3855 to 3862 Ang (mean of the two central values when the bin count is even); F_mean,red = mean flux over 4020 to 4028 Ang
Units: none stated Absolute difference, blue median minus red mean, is 0.31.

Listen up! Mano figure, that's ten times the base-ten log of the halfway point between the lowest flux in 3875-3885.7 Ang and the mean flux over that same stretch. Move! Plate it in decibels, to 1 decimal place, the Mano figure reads 4.1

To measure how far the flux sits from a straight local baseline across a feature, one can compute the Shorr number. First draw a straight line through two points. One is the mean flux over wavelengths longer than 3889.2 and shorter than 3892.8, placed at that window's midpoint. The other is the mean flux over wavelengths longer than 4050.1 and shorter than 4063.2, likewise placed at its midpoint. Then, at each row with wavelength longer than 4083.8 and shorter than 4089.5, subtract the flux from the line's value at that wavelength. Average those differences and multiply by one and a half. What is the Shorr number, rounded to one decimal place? 0.6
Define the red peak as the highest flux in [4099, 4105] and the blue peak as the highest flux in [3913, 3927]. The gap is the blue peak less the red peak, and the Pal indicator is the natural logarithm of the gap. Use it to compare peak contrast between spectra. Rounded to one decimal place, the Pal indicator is 0.0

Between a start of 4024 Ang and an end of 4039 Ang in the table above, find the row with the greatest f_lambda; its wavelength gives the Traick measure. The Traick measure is 4038.00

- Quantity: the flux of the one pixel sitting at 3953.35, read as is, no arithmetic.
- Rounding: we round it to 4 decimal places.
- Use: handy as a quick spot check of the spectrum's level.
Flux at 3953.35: 3.0300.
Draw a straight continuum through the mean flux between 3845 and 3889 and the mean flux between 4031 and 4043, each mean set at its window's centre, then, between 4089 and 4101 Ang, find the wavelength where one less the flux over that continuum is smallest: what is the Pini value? 4090.40 Ang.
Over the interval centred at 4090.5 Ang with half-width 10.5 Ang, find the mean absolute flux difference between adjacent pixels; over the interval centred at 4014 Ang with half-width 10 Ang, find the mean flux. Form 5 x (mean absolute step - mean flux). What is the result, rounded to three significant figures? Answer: -15.3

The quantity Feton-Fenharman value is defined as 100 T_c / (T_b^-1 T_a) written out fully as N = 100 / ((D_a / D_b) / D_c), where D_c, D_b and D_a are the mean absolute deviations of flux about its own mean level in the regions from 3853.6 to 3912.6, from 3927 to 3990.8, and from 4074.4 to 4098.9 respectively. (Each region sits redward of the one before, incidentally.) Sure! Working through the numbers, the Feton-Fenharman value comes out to 105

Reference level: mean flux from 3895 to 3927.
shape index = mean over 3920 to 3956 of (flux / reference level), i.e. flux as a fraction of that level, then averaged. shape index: 0.88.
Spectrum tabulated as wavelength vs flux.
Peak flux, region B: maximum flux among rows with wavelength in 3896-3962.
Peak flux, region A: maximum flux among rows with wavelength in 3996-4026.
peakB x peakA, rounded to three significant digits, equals 10.4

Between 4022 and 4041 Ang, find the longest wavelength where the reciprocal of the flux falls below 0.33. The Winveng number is 4039.86 Ang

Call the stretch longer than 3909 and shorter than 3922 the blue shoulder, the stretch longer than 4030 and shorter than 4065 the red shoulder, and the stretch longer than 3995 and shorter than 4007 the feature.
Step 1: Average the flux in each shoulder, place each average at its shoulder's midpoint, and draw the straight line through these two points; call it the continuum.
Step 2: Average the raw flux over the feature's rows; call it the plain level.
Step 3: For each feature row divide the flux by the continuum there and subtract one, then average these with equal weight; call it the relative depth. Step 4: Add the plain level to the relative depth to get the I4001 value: 3.10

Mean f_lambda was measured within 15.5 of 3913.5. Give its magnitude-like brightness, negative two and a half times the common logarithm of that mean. -1.15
